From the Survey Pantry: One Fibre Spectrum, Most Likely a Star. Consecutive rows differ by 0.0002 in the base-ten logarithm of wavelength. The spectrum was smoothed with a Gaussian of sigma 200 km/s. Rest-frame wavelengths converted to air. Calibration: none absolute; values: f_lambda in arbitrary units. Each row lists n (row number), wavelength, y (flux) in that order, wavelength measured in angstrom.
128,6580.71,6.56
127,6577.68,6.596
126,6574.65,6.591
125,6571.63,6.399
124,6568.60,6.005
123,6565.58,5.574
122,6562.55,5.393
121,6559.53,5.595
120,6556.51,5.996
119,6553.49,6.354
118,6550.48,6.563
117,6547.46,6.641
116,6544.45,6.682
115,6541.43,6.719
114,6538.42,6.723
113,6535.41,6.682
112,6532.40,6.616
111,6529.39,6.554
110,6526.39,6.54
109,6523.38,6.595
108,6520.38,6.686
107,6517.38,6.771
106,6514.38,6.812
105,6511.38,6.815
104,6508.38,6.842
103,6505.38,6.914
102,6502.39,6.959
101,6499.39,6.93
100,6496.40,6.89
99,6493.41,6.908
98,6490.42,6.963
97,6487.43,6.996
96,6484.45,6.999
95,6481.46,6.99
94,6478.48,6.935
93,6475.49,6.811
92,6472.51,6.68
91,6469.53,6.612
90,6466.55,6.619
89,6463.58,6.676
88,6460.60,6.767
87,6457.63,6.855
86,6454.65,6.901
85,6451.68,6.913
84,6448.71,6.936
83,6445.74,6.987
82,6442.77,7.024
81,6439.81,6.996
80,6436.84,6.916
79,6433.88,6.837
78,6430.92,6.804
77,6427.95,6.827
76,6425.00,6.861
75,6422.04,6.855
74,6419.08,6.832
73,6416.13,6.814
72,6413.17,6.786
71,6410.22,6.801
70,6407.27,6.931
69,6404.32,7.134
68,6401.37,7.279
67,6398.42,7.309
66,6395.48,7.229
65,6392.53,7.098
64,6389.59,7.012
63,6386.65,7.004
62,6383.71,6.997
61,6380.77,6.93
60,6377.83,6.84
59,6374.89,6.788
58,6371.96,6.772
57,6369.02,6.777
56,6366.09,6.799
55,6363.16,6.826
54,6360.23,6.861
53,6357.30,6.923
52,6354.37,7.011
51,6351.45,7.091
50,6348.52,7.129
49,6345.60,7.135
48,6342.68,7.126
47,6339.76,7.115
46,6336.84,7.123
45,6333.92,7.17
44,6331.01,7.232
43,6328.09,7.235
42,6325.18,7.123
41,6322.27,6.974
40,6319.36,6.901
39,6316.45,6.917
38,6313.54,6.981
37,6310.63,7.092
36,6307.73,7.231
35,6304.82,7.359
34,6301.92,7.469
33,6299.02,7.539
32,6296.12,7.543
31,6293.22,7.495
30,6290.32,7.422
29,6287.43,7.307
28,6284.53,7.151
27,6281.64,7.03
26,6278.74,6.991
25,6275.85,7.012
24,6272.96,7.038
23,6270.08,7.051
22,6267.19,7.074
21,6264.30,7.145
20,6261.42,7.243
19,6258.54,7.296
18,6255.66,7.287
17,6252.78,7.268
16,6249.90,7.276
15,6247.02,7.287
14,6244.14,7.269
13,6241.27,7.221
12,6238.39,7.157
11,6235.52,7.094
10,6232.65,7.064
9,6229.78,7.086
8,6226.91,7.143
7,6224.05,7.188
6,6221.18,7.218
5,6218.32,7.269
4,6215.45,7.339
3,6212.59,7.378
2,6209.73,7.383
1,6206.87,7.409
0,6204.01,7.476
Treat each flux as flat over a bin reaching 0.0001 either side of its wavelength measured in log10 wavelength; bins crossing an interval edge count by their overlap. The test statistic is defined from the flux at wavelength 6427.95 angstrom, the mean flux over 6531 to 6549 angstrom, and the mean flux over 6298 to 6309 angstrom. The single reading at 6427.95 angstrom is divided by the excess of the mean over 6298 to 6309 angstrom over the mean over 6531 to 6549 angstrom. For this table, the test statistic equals 9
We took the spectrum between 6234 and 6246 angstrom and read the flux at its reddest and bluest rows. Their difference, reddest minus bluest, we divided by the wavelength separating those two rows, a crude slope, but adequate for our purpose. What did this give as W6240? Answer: 0.020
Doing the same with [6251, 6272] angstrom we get -0.013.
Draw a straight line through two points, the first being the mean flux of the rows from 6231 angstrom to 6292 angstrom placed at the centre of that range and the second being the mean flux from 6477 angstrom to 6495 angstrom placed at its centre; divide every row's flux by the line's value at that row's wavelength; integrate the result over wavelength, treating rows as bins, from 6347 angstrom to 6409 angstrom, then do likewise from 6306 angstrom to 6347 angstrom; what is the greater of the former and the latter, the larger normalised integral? 61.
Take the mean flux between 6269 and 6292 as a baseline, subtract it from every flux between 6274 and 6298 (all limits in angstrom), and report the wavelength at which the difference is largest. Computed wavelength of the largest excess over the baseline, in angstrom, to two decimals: 6296.12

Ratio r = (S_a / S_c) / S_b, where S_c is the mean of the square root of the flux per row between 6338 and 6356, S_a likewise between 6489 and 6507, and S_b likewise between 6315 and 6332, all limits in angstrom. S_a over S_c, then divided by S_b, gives 0.372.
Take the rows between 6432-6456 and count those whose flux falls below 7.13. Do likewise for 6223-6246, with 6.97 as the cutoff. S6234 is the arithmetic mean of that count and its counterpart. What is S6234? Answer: 4.0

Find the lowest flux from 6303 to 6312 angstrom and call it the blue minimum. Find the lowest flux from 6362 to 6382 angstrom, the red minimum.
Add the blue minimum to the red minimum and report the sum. 13.9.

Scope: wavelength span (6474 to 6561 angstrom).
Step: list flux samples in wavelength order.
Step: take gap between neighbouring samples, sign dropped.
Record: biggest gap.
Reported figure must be 0.40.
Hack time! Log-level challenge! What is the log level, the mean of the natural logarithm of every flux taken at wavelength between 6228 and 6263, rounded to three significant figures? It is 1.98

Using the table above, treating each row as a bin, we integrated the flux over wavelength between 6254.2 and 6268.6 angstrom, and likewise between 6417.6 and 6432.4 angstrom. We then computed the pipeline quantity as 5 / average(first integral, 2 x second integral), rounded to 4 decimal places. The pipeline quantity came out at 0.0327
